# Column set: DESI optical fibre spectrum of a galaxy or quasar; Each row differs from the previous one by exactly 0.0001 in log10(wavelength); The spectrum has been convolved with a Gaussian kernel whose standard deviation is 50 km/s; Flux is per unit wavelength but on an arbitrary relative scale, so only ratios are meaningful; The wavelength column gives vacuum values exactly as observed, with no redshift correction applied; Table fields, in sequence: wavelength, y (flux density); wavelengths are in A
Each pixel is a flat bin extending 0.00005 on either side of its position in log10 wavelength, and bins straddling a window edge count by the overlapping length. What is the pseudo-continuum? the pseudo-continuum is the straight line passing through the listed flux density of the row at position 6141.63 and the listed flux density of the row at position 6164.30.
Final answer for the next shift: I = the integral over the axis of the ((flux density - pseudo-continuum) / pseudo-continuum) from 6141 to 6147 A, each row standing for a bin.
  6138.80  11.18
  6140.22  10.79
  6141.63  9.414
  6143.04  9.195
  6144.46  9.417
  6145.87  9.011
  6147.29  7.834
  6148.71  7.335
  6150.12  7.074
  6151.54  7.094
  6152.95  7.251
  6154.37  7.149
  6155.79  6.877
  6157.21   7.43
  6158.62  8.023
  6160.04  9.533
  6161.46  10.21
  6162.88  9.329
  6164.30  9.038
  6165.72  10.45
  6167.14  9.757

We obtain -0.14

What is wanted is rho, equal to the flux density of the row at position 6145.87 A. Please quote 9.011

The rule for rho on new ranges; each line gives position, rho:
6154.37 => 7.149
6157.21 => 7.43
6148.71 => 7.335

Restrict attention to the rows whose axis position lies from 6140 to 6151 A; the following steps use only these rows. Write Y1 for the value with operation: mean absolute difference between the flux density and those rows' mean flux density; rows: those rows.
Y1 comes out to 1.01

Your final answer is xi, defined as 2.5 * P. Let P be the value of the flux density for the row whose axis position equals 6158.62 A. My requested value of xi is 20.1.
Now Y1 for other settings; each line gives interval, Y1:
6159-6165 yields 0.34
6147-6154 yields 0.21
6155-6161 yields 0.81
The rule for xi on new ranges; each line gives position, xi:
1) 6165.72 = 26.1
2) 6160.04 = 23.8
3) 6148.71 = 18.3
